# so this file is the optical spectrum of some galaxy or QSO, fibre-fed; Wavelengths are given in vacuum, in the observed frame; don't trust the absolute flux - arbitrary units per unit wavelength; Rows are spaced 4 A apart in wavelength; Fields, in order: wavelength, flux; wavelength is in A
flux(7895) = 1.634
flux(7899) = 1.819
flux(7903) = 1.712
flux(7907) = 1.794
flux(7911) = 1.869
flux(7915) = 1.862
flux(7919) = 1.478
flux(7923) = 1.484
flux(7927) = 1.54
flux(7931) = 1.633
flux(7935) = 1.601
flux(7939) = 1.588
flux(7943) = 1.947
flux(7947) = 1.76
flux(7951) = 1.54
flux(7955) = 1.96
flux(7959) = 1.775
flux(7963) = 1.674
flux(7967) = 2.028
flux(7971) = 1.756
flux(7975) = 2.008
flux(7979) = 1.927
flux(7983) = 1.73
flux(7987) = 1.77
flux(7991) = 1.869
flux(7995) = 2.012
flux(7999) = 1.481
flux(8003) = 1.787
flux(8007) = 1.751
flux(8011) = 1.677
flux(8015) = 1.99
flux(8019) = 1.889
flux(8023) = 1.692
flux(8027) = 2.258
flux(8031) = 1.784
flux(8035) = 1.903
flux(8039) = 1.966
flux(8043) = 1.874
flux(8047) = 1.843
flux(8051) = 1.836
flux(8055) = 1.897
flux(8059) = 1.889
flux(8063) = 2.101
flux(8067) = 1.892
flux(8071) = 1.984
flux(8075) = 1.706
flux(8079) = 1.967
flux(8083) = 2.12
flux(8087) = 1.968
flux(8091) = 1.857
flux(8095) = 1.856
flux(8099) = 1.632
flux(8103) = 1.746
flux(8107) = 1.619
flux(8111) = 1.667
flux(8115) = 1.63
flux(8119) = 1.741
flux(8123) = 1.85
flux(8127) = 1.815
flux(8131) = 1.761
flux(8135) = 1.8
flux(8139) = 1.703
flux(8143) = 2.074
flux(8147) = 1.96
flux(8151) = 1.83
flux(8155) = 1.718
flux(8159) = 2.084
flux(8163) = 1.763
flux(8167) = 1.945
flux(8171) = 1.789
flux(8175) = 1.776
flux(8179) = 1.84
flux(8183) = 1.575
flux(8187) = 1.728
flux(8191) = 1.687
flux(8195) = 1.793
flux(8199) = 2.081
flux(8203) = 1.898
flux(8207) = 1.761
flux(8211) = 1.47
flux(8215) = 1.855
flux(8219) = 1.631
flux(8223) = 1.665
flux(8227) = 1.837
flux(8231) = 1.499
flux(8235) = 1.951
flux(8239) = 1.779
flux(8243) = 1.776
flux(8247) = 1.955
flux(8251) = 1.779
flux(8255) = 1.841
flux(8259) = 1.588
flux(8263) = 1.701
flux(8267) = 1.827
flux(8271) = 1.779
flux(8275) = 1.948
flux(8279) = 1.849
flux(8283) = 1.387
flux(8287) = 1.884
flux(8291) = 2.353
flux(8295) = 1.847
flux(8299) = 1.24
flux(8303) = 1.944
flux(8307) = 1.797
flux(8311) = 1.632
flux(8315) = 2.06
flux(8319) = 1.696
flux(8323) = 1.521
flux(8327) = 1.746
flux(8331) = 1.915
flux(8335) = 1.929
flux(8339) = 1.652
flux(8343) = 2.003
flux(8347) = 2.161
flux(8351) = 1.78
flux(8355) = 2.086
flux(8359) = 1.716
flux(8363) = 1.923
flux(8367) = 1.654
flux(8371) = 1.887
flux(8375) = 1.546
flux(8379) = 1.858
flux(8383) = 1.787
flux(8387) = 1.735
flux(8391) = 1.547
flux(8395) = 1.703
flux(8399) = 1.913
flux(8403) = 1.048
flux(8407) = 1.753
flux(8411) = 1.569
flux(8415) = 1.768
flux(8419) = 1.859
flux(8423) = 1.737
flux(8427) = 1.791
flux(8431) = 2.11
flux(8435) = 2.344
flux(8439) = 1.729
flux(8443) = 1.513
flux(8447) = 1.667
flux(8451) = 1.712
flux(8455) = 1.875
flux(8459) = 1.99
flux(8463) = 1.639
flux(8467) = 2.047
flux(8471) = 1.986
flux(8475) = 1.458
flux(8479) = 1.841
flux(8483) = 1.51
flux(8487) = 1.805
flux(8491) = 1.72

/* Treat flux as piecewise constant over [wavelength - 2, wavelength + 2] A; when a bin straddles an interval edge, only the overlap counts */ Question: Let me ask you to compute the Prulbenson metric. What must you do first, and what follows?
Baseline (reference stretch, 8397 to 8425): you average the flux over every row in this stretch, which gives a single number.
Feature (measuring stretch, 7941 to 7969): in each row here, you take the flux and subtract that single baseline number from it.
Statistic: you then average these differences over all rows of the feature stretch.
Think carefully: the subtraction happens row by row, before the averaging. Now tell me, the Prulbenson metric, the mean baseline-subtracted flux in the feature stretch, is 0.15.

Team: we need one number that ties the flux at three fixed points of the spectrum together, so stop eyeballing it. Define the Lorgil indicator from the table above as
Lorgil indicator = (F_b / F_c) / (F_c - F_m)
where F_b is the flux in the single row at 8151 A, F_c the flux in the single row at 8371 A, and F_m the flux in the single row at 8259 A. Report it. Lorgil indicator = 3.2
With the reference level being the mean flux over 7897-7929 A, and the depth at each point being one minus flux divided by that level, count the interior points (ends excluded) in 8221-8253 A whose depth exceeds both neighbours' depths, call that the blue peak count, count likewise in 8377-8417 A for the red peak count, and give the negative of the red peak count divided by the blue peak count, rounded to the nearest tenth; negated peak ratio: -1.5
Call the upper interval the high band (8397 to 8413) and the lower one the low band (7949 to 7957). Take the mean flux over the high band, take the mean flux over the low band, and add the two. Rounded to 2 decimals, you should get 3.32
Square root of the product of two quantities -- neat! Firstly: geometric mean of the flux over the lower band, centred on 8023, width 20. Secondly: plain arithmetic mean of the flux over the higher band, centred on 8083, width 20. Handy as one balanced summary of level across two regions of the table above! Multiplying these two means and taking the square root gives 1.92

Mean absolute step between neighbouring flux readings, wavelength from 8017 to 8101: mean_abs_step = 0.17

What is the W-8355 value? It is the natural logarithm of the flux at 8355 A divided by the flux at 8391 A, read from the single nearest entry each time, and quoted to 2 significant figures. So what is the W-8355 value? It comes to 0.30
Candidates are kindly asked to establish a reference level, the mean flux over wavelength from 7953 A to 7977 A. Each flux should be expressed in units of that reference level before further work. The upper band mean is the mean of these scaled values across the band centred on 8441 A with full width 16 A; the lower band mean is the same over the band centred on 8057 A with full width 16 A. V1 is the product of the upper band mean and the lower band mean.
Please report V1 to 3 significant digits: 1.00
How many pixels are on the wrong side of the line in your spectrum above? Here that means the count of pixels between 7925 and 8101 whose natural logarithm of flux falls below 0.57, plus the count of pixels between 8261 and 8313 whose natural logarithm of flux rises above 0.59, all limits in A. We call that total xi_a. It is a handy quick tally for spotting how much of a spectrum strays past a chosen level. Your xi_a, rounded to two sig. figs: 22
